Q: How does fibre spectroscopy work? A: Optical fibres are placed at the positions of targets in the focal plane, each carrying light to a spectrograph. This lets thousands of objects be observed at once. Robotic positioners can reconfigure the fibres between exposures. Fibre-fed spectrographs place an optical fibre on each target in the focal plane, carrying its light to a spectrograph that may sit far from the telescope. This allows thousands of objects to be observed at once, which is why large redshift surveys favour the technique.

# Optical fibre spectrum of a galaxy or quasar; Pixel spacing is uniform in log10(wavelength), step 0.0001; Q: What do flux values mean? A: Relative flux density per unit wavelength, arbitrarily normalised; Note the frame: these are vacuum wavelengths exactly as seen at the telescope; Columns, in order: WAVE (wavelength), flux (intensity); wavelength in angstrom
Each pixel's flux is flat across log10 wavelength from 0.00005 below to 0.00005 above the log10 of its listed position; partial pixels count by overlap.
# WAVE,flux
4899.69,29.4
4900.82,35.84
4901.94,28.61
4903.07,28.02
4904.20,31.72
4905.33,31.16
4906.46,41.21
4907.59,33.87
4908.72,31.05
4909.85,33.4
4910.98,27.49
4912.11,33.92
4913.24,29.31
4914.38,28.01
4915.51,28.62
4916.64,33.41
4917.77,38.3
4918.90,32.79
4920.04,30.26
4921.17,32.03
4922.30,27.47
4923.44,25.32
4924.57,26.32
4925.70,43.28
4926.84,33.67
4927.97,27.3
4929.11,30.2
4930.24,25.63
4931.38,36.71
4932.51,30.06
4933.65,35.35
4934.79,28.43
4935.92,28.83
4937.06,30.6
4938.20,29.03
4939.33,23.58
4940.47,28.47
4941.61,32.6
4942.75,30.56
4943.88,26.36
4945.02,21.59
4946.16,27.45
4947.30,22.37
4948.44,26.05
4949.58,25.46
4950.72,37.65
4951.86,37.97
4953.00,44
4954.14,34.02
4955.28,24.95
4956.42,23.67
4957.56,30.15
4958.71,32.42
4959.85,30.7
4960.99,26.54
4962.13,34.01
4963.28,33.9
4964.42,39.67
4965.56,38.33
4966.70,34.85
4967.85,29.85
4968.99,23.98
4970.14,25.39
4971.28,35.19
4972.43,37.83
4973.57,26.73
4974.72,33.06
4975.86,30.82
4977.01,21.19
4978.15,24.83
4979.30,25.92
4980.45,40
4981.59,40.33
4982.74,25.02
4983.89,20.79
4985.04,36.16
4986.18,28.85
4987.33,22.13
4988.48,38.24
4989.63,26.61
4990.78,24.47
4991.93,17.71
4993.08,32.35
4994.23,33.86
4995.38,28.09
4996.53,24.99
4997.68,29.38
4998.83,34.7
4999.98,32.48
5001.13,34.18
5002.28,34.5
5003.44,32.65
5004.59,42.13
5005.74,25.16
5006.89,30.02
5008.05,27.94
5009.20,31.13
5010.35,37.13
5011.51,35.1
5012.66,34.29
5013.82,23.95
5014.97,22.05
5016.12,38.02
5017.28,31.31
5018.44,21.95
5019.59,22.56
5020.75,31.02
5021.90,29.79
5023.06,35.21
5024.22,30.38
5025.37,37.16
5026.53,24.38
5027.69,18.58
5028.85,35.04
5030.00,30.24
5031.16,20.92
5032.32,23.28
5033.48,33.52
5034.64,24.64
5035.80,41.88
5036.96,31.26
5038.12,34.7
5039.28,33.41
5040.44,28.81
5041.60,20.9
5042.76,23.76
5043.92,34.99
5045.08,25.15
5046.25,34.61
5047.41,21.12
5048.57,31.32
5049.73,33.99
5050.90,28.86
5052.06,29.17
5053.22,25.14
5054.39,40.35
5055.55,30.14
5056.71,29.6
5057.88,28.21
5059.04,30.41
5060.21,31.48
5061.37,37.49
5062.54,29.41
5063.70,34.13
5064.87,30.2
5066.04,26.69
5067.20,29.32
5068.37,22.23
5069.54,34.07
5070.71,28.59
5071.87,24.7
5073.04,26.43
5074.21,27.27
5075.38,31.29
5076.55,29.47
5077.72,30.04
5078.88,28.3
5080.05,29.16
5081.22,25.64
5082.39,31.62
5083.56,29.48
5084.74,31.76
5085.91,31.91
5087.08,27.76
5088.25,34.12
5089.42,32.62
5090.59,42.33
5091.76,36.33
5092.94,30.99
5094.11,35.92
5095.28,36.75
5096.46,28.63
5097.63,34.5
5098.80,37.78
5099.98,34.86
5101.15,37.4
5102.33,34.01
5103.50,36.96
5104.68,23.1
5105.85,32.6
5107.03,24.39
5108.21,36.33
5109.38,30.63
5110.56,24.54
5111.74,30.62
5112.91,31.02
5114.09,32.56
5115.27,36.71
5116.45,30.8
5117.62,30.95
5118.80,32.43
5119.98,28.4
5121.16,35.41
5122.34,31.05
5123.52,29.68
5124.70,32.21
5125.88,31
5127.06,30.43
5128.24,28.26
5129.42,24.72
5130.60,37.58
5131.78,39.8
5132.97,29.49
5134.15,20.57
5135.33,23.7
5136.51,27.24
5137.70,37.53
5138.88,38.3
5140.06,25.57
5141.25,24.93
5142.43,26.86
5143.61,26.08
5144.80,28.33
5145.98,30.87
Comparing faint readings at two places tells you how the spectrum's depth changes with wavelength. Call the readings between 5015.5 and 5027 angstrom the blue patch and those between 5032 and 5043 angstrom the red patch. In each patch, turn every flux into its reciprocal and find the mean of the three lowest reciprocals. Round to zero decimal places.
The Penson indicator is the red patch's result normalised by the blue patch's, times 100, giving 101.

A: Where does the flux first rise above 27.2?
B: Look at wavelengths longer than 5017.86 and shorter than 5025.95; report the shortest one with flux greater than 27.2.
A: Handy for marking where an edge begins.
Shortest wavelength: 5020.75 angstrom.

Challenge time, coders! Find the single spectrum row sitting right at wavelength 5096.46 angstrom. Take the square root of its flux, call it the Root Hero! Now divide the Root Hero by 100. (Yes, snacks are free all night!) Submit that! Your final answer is 0.0535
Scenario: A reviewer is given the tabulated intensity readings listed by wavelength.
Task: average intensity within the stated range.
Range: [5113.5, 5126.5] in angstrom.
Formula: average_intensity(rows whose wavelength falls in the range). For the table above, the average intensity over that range 31.9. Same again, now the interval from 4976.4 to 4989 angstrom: 29.4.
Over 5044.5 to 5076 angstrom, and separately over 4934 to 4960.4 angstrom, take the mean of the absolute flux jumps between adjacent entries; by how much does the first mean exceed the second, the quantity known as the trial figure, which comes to 1.1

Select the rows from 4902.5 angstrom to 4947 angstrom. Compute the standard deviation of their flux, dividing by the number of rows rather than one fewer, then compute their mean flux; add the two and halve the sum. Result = 17.5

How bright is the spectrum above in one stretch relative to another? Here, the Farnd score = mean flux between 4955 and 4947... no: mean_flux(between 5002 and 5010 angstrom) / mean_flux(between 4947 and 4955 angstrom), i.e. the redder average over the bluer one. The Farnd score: 0.98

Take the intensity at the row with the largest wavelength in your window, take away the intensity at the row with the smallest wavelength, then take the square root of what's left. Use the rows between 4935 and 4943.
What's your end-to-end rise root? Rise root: 1.3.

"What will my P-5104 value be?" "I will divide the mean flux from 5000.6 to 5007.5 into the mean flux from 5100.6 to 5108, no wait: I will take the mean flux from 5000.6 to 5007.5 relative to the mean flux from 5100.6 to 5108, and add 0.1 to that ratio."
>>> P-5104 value 1.15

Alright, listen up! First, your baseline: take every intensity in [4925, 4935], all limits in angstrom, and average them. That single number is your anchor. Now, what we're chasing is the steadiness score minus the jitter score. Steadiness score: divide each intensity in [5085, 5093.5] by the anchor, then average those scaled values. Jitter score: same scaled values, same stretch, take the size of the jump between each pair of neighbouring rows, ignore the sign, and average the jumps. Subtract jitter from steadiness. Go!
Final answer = 0.87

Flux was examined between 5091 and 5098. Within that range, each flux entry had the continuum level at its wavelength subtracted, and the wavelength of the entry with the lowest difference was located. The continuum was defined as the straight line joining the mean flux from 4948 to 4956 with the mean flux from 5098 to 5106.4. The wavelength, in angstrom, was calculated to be 5096.46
